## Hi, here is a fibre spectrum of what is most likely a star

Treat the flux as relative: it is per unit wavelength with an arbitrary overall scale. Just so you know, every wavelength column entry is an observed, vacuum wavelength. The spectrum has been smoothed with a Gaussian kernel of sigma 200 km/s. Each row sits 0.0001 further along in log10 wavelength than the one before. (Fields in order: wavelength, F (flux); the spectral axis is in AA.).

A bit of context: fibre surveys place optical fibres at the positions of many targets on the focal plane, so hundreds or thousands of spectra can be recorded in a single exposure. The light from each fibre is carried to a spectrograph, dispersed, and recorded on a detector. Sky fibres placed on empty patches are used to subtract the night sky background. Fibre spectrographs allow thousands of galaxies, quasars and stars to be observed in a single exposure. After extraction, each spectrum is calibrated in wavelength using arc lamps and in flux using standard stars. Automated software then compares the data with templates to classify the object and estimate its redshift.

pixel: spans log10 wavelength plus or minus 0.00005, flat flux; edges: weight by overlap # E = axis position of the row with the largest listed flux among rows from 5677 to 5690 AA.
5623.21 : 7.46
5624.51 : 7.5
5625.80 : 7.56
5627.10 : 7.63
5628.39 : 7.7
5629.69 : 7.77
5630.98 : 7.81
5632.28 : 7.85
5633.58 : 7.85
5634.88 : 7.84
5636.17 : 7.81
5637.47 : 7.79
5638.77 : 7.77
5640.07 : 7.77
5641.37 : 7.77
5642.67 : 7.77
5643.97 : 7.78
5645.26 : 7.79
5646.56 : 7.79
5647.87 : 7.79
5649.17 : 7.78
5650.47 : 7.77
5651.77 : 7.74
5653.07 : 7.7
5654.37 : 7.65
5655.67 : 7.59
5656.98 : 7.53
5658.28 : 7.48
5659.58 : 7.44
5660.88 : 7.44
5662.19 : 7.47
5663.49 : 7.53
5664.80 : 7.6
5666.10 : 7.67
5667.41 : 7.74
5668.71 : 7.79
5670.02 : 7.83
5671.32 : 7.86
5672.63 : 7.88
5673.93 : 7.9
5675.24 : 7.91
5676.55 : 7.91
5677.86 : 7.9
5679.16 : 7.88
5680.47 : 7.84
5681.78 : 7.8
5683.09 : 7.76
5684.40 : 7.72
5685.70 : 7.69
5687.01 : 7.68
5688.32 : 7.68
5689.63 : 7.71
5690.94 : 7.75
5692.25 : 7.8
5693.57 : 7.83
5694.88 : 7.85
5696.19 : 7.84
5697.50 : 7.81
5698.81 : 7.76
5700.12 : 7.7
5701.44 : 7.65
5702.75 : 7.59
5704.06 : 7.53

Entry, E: 5677.86 AA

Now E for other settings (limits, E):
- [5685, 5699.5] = 5694.88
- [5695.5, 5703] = 5696.19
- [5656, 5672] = 5671.32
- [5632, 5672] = 5671.32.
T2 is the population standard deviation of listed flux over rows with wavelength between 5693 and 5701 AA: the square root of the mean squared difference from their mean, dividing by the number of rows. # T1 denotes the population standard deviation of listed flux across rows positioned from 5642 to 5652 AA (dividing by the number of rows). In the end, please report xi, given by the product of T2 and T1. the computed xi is 0.0008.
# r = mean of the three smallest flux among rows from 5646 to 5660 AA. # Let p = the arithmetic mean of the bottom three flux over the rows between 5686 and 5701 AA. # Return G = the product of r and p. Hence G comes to 57.5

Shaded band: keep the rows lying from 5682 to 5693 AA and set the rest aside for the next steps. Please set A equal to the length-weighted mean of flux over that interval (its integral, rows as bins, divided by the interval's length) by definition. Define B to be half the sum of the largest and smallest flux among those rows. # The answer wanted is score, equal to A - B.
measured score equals -0.015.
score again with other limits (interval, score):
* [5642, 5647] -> 0.015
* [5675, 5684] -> 0.011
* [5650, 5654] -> 0.003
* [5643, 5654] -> 0.023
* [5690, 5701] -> 0.008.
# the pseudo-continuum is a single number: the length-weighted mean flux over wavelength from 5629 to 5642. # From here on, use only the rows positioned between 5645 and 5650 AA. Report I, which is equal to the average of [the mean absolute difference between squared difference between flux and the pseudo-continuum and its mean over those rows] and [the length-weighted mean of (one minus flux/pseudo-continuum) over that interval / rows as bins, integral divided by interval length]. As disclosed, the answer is 0.0009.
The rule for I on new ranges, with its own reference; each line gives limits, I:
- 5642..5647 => 0.0013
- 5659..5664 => 0.0309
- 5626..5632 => 0.0097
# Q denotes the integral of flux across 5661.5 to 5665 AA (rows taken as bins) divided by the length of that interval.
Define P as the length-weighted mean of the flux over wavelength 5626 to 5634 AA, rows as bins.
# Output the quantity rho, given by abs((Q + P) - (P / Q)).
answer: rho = 14.23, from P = 7.75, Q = 7.51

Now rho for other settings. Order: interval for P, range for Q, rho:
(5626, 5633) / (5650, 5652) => 14.50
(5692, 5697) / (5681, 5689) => 14.54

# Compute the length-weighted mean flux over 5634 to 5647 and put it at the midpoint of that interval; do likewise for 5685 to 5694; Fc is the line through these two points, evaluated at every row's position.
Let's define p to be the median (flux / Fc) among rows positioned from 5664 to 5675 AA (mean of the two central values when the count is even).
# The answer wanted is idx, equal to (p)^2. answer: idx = 1.014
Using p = 1.01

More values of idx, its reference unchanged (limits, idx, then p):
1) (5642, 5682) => 0.998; 1.00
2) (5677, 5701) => 1.013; 1.01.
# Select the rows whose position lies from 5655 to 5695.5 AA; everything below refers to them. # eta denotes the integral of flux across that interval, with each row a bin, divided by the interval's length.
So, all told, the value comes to 7.72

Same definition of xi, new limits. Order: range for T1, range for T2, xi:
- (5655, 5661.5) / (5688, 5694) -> 0.0032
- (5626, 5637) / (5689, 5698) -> 0.0035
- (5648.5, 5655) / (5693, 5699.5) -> 0.0015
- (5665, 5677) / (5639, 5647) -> 0.0007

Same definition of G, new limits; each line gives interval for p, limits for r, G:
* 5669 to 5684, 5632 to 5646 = 60.6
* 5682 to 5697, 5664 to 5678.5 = 58.9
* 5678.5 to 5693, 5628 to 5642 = 59.5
